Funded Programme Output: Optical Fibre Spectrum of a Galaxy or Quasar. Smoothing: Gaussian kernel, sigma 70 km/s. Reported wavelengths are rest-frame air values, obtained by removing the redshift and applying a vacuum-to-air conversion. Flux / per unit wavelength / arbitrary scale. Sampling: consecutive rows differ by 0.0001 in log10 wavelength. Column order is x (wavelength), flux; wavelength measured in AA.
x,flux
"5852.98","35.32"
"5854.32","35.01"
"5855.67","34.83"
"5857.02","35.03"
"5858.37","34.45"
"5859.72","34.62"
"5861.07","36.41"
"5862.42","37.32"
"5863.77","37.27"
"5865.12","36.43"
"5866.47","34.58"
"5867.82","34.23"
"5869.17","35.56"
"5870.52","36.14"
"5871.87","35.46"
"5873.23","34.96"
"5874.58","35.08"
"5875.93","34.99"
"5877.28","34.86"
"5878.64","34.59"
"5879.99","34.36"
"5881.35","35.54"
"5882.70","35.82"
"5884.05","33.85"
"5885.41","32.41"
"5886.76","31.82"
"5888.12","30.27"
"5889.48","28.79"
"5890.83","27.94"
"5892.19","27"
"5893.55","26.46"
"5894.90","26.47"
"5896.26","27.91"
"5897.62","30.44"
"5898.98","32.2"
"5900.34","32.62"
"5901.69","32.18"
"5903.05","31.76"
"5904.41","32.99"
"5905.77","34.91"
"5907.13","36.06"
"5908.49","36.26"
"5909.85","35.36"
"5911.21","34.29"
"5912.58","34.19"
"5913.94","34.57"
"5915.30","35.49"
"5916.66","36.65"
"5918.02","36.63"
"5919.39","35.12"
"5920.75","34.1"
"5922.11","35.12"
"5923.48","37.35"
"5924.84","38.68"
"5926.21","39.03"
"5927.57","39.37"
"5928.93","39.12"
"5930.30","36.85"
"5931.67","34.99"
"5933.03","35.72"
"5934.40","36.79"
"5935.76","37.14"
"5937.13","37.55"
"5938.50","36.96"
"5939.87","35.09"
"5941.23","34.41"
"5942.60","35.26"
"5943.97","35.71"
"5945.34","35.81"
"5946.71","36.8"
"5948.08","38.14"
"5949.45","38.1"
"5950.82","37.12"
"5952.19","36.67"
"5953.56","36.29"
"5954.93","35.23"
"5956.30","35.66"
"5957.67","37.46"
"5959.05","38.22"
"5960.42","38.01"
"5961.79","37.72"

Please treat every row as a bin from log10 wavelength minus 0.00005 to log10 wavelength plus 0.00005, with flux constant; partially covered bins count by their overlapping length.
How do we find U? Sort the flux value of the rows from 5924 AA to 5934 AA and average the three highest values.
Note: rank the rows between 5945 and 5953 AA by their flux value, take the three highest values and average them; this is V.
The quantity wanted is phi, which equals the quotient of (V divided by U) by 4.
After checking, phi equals 0.241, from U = 39.2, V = 38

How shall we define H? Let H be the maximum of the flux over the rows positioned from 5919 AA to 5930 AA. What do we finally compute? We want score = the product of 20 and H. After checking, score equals 787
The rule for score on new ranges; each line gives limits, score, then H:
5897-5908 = 721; 36.06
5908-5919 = 733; 36.65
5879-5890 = 716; 35.82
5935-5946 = 751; 37.55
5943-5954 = 763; 38.14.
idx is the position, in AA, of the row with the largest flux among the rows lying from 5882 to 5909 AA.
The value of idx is 5908.49 AA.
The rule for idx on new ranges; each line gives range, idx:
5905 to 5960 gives 5927.57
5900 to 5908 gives 5907.13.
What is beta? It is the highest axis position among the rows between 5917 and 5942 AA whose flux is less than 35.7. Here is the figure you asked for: 5941.23 AA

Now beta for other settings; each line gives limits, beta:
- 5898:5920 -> 5919.39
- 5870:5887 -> 5886.76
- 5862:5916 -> 5915.30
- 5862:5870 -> 5869.17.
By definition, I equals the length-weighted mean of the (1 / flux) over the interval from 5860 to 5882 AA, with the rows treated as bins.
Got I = 0.0282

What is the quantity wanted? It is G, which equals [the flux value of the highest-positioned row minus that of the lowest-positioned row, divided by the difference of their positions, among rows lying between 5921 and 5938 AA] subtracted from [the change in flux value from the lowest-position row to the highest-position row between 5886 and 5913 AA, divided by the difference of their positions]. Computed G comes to -0.1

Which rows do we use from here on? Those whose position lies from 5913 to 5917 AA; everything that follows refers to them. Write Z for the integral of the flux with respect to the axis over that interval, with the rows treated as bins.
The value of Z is 142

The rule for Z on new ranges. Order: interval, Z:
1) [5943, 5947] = 144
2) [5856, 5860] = 139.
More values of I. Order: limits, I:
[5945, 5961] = 0.0271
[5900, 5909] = 0.0297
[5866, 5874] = 0.0284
